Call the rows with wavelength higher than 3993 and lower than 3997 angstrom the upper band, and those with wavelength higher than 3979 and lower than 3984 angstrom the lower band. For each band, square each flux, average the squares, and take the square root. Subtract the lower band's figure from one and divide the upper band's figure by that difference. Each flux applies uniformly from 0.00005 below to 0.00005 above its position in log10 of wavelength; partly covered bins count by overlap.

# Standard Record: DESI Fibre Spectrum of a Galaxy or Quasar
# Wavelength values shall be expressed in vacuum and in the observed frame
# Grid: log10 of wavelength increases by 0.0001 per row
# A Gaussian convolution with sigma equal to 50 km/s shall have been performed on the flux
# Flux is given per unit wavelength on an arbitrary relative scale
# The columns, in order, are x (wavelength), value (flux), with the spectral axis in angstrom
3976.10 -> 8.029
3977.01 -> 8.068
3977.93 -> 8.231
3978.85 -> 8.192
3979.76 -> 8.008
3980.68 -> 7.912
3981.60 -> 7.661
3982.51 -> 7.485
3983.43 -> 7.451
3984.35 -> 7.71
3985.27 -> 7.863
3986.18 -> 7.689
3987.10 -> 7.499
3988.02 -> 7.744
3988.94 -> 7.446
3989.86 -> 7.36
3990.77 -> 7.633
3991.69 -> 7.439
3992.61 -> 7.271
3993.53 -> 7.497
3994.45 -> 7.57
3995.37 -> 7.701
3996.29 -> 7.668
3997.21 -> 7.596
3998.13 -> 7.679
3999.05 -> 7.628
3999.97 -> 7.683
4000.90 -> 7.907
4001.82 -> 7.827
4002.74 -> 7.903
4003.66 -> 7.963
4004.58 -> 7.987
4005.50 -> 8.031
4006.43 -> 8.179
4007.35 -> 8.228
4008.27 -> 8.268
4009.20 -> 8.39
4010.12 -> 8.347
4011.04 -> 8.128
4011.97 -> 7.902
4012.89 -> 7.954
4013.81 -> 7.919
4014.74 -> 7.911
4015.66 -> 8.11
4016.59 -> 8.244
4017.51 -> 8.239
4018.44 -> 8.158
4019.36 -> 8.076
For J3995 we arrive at -1.13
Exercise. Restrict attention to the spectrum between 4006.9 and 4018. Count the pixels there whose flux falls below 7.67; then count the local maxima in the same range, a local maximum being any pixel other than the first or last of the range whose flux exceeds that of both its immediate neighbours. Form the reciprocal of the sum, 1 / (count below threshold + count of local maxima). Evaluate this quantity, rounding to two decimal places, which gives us 0.33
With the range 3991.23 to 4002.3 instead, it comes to 0.10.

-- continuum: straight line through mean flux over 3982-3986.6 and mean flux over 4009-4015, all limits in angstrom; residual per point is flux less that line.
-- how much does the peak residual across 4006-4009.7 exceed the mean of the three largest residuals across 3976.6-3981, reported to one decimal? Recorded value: -0.3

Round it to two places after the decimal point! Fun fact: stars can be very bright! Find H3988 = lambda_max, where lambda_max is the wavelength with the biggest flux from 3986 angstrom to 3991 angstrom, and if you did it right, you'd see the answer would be 3988.02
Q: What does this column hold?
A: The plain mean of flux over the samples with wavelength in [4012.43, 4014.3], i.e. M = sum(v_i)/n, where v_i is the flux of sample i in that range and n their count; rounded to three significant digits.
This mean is 7.94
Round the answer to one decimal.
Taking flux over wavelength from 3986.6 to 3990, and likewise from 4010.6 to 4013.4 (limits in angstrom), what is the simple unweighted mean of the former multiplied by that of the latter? 60.1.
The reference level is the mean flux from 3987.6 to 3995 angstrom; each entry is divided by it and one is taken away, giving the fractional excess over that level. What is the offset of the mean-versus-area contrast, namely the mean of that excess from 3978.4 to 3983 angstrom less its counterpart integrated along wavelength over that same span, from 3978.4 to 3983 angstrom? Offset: -0.17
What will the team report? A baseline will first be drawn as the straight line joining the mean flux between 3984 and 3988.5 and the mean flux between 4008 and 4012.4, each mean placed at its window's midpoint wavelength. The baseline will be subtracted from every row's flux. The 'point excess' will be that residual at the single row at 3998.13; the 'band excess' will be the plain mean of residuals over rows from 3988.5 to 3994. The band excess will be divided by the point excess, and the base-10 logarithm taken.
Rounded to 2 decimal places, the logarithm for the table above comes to 0.13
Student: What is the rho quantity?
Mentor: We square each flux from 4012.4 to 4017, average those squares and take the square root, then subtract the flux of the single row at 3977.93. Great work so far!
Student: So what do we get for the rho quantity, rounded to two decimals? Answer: -0.20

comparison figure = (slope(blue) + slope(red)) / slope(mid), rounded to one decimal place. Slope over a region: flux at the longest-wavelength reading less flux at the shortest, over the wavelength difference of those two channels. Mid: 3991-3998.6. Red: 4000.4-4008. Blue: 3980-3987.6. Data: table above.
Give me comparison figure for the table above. -0.4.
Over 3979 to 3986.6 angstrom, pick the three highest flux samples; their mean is 7.93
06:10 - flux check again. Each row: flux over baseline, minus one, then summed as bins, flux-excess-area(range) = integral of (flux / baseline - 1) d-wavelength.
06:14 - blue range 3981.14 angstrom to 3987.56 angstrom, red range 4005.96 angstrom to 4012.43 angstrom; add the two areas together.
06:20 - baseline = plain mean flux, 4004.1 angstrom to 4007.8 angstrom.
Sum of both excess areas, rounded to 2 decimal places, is -0.30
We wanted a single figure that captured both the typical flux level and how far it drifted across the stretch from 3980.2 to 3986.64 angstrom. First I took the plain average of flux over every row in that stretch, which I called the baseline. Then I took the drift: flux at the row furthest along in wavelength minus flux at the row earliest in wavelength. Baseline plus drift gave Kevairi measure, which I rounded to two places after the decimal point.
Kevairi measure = 7.46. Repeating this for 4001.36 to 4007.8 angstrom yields 8.42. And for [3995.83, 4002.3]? 7.87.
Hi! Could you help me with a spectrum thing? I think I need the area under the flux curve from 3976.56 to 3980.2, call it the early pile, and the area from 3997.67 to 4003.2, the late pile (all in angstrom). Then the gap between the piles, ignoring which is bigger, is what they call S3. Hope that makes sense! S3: 13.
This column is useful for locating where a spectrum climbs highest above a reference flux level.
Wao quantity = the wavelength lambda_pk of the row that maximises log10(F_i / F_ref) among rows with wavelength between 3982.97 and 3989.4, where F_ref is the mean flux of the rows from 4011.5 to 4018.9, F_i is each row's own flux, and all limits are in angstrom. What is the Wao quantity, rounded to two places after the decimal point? 3985.27 angstrom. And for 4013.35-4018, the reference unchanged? 4016.59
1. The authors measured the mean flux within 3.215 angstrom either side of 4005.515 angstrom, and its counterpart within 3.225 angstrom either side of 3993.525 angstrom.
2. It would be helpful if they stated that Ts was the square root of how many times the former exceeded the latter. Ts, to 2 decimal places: 1.04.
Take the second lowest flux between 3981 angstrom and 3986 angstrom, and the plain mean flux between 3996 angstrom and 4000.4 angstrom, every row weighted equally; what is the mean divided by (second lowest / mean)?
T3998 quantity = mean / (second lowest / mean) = 7.8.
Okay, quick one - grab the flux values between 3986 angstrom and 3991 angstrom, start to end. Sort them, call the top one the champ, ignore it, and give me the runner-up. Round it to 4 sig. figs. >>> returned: 7.689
